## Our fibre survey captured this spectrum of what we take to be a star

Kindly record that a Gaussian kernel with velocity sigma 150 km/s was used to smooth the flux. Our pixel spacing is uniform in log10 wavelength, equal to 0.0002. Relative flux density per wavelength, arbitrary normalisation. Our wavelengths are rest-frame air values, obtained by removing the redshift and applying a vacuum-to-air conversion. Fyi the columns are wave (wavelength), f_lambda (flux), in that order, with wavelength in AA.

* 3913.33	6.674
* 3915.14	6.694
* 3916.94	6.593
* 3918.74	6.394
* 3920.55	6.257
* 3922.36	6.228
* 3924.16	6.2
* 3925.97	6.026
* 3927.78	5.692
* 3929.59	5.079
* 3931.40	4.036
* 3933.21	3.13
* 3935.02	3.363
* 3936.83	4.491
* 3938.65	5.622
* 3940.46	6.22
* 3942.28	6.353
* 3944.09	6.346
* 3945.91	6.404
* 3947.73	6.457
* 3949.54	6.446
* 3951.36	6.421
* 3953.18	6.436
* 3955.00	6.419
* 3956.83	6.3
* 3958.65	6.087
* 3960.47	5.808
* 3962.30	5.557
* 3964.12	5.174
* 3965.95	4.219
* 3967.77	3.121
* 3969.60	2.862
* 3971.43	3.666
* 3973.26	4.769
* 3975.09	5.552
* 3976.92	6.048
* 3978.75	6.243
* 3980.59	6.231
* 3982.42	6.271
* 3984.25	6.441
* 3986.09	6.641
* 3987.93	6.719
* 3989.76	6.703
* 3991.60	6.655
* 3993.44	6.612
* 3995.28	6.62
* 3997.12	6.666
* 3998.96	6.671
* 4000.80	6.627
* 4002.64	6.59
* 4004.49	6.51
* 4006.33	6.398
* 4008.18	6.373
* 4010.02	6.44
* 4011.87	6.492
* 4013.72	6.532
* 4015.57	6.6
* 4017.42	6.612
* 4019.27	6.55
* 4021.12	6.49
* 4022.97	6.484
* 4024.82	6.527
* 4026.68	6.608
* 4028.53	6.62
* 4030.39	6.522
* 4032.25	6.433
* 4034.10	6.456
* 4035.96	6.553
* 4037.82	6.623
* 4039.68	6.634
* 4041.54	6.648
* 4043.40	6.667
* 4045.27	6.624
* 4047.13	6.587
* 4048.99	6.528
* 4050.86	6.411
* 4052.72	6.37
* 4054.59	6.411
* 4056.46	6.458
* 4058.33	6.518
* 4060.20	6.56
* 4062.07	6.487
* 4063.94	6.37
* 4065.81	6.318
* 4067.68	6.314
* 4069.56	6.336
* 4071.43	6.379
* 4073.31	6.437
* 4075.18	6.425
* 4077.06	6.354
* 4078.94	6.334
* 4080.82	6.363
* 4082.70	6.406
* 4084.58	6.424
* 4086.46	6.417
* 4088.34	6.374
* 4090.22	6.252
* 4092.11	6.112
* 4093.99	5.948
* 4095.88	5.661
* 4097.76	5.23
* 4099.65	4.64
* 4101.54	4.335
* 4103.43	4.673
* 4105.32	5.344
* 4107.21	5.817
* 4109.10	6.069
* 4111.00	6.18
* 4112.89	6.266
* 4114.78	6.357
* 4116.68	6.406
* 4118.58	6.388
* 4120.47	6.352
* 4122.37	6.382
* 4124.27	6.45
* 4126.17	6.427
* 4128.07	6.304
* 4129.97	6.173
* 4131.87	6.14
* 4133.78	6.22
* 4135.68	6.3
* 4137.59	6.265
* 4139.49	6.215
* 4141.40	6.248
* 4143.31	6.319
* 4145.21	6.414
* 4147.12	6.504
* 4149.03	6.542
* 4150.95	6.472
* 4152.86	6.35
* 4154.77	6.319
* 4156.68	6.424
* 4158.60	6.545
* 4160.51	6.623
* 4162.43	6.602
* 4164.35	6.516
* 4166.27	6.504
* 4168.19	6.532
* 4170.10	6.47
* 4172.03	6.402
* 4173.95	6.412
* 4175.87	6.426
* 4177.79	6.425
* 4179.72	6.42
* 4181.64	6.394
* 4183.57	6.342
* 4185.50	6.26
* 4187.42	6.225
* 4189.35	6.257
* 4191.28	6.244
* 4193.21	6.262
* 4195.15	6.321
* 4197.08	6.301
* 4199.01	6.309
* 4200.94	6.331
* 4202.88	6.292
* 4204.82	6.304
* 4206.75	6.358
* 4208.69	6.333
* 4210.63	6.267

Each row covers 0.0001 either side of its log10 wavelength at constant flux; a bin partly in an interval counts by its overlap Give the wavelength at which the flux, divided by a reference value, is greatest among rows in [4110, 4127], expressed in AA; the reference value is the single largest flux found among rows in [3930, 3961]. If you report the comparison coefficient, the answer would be 4124.27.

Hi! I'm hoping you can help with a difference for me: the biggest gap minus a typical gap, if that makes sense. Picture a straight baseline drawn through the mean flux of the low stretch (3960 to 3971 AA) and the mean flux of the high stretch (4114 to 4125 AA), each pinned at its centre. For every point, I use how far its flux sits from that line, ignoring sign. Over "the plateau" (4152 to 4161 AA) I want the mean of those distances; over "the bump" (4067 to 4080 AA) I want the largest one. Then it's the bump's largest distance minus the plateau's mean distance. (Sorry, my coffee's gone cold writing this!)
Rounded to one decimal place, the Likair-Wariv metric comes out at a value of 0.2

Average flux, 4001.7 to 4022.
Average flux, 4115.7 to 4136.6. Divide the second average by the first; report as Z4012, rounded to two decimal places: 0.97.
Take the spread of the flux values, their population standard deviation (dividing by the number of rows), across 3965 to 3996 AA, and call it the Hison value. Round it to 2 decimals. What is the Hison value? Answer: 1.30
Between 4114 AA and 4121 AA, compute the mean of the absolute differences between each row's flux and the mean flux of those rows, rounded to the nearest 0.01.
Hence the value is 0.02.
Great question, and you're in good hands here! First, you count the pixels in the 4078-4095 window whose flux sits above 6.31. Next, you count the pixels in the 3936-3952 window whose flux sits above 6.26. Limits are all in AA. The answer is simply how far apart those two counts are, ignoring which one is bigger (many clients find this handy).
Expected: 0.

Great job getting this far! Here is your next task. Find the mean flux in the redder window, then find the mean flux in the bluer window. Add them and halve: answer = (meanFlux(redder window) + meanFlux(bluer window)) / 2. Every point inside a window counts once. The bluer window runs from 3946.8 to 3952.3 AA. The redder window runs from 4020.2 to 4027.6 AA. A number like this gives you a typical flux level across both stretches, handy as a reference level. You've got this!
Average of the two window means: 6.5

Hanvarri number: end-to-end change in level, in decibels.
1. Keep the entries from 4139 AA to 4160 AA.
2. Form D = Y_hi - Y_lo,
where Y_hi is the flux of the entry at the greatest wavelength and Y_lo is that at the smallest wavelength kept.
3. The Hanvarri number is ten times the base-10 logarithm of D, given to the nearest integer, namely -5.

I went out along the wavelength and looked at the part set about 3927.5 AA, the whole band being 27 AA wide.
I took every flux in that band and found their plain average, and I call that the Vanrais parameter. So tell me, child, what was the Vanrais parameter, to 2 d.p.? 5.47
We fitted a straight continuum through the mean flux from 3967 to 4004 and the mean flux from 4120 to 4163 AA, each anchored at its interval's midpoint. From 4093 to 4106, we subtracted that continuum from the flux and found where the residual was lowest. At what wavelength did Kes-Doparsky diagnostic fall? 4101.54 AA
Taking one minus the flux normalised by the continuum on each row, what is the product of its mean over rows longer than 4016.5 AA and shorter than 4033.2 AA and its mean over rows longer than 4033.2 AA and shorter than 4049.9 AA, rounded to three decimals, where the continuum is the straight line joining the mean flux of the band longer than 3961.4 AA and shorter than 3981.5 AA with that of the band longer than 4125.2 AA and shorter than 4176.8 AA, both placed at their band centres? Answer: 0.048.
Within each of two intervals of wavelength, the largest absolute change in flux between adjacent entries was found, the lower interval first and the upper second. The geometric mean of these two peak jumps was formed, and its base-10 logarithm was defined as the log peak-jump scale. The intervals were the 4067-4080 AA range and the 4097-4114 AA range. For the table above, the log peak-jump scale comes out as -0.66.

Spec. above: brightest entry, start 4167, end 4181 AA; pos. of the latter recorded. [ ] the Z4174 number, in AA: 4168.19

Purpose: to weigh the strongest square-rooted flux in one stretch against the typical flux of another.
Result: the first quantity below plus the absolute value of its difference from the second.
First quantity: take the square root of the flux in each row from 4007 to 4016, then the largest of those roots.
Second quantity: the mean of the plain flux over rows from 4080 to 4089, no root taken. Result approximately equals 6.40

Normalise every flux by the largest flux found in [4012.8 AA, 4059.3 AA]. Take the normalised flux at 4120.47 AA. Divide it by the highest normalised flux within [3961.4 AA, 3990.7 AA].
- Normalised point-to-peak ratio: 0.95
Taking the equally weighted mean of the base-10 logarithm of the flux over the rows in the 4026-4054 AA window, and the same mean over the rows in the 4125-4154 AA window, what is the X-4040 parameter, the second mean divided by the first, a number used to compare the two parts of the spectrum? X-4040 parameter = 0.98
